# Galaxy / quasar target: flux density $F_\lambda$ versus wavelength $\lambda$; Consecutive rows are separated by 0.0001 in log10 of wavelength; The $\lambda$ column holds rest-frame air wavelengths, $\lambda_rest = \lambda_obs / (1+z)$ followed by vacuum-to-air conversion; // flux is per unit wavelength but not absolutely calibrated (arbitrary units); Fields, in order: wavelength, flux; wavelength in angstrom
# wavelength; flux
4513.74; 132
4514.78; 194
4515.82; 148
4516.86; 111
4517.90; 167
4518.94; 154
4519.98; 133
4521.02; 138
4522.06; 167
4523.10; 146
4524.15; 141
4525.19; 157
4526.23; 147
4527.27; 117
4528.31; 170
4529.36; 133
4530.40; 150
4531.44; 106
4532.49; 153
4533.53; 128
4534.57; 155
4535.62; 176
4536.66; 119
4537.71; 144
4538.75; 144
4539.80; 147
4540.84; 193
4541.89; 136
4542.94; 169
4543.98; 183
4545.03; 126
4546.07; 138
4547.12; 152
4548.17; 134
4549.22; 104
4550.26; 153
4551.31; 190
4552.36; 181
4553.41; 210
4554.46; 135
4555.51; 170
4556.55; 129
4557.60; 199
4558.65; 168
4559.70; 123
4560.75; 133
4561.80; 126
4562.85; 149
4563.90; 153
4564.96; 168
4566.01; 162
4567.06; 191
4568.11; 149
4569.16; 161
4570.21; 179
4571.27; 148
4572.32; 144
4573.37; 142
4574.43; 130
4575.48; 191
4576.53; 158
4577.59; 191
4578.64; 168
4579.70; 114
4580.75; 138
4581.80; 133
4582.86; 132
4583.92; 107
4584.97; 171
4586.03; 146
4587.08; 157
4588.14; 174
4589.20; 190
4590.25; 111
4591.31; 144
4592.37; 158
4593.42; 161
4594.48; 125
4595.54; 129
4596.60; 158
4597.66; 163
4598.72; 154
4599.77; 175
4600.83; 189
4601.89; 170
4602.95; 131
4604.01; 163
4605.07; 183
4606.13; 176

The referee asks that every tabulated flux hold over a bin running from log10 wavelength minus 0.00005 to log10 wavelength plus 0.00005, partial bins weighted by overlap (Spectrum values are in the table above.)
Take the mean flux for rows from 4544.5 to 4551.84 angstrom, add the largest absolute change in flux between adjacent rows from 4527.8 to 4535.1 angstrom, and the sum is 189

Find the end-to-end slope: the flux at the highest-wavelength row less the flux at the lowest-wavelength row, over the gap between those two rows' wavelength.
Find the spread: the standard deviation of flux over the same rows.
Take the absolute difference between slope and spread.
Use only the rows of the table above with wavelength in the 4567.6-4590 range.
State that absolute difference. 22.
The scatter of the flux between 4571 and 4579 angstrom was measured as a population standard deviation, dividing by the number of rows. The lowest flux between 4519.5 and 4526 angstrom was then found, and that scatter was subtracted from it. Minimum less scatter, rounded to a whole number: 112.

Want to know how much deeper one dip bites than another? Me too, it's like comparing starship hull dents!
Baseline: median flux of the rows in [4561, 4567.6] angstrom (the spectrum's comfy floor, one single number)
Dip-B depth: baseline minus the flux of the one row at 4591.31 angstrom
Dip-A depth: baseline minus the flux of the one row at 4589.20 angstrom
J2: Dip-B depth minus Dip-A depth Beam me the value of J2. 46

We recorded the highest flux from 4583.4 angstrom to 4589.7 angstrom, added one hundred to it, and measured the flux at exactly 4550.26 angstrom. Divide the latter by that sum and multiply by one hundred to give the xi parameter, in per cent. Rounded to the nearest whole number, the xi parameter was 53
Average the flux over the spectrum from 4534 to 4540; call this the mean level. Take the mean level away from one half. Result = -147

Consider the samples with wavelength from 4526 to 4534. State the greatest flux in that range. 170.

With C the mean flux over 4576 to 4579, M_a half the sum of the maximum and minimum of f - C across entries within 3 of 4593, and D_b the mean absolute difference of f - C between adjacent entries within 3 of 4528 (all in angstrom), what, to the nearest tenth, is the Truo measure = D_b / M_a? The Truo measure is -0.8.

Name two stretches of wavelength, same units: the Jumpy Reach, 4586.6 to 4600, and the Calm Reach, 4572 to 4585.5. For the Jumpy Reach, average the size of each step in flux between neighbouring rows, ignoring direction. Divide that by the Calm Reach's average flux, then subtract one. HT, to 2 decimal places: -0.85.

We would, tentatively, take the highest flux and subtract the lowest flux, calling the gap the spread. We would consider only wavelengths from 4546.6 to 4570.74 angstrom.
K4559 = 106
